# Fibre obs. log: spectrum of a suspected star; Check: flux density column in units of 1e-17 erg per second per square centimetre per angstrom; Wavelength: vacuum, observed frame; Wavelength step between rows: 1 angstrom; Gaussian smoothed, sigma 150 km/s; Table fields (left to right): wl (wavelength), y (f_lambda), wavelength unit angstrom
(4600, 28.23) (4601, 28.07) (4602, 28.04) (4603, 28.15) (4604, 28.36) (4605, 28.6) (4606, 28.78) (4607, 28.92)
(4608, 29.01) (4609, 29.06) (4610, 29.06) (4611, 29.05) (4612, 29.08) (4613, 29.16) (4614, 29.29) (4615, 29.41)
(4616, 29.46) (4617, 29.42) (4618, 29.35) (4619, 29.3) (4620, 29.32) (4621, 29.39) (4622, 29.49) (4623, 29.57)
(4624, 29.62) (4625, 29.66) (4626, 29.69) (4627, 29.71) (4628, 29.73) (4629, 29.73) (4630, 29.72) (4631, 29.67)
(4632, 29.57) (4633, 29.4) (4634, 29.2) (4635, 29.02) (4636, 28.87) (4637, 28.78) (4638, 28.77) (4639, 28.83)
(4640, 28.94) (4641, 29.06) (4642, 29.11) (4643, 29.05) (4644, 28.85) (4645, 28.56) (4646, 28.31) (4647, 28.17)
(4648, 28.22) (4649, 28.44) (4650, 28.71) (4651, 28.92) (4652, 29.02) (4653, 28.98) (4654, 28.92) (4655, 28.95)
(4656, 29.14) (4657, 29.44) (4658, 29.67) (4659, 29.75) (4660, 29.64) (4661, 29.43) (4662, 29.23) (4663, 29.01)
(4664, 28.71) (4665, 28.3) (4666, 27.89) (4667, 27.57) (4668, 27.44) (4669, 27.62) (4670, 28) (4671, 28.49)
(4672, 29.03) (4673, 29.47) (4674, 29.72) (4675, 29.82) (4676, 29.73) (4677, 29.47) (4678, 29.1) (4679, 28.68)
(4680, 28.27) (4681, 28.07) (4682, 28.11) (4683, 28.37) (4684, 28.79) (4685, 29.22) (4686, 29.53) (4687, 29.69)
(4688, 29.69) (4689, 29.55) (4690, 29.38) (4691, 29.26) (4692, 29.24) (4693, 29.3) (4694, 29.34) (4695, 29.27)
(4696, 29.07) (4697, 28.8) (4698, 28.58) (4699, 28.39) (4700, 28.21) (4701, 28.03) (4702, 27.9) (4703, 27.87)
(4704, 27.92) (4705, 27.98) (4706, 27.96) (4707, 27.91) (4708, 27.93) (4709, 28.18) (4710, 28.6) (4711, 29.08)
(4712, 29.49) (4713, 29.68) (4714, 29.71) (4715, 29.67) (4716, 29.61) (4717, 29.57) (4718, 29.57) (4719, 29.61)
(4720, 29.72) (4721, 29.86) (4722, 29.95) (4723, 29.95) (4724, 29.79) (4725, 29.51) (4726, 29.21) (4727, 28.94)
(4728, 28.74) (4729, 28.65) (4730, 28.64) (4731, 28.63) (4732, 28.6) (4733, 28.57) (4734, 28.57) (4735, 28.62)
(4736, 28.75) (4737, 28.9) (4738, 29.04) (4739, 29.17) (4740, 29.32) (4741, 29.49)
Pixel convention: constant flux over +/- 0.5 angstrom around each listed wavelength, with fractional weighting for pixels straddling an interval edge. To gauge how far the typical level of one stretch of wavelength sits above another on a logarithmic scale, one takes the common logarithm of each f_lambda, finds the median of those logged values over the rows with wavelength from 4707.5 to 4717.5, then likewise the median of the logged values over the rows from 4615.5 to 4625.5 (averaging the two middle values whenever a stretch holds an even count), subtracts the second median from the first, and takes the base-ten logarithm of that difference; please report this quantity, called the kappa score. -2.88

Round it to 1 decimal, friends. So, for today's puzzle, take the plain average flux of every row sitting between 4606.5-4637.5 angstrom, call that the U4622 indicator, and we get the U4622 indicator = 29.3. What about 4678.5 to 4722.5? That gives 28.9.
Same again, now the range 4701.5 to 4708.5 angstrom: 27.9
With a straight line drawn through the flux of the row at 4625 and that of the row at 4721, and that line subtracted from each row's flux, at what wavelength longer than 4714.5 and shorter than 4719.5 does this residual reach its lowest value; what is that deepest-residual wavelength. 4718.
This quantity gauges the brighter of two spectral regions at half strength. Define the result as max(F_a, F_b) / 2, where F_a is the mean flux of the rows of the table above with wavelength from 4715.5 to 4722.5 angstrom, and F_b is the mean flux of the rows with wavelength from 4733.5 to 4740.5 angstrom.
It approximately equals 14.8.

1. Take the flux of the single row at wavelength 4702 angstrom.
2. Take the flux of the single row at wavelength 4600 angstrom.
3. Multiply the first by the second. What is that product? 788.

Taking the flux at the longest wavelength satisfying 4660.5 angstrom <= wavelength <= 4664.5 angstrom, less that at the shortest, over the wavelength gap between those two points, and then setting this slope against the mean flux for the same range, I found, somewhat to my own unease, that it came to -0.0082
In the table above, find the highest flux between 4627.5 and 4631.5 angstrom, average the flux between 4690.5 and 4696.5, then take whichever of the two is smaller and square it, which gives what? 855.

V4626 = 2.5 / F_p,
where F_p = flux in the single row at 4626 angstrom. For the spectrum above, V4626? 0.0842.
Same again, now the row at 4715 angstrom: 0.0843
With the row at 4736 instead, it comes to 0.0870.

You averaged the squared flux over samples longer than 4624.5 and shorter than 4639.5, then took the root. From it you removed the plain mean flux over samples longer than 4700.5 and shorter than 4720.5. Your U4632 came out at 0.56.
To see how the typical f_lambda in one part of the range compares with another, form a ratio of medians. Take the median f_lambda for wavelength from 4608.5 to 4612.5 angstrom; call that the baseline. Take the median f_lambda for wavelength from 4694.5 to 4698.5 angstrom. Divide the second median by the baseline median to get 1.00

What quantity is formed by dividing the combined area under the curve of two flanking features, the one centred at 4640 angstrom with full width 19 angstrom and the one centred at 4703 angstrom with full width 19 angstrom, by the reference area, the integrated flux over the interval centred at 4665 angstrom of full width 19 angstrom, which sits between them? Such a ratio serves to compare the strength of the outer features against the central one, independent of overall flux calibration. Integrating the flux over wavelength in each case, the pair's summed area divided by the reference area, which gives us 1.99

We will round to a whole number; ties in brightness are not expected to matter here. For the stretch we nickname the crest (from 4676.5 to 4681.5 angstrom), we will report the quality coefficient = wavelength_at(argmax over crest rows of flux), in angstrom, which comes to 4677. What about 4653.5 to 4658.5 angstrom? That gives 4658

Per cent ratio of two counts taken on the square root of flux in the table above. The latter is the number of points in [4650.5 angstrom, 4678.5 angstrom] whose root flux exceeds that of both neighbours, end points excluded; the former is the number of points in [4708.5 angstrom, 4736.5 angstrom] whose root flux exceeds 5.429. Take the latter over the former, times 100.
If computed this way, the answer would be 21.4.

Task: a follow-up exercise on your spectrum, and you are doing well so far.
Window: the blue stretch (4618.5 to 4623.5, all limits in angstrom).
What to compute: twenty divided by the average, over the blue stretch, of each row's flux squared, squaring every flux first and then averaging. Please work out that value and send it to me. 0.0231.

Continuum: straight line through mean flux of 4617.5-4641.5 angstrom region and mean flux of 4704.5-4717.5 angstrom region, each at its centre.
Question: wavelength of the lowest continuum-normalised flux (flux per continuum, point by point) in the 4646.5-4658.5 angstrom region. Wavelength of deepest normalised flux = 4647 angstrom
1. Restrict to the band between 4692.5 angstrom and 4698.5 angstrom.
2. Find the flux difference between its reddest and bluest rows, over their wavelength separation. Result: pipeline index -0.14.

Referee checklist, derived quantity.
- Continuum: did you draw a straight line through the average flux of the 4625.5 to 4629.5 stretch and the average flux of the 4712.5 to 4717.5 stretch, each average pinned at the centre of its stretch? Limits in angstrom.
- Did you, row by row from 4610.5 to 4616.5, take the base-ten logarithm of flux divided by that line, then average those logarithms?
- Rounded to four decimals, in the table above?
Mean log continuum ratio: -0.0071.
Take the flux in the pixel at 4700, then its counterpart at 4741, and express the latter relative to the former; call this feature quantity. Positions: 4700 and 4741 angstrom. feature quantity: 1.05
